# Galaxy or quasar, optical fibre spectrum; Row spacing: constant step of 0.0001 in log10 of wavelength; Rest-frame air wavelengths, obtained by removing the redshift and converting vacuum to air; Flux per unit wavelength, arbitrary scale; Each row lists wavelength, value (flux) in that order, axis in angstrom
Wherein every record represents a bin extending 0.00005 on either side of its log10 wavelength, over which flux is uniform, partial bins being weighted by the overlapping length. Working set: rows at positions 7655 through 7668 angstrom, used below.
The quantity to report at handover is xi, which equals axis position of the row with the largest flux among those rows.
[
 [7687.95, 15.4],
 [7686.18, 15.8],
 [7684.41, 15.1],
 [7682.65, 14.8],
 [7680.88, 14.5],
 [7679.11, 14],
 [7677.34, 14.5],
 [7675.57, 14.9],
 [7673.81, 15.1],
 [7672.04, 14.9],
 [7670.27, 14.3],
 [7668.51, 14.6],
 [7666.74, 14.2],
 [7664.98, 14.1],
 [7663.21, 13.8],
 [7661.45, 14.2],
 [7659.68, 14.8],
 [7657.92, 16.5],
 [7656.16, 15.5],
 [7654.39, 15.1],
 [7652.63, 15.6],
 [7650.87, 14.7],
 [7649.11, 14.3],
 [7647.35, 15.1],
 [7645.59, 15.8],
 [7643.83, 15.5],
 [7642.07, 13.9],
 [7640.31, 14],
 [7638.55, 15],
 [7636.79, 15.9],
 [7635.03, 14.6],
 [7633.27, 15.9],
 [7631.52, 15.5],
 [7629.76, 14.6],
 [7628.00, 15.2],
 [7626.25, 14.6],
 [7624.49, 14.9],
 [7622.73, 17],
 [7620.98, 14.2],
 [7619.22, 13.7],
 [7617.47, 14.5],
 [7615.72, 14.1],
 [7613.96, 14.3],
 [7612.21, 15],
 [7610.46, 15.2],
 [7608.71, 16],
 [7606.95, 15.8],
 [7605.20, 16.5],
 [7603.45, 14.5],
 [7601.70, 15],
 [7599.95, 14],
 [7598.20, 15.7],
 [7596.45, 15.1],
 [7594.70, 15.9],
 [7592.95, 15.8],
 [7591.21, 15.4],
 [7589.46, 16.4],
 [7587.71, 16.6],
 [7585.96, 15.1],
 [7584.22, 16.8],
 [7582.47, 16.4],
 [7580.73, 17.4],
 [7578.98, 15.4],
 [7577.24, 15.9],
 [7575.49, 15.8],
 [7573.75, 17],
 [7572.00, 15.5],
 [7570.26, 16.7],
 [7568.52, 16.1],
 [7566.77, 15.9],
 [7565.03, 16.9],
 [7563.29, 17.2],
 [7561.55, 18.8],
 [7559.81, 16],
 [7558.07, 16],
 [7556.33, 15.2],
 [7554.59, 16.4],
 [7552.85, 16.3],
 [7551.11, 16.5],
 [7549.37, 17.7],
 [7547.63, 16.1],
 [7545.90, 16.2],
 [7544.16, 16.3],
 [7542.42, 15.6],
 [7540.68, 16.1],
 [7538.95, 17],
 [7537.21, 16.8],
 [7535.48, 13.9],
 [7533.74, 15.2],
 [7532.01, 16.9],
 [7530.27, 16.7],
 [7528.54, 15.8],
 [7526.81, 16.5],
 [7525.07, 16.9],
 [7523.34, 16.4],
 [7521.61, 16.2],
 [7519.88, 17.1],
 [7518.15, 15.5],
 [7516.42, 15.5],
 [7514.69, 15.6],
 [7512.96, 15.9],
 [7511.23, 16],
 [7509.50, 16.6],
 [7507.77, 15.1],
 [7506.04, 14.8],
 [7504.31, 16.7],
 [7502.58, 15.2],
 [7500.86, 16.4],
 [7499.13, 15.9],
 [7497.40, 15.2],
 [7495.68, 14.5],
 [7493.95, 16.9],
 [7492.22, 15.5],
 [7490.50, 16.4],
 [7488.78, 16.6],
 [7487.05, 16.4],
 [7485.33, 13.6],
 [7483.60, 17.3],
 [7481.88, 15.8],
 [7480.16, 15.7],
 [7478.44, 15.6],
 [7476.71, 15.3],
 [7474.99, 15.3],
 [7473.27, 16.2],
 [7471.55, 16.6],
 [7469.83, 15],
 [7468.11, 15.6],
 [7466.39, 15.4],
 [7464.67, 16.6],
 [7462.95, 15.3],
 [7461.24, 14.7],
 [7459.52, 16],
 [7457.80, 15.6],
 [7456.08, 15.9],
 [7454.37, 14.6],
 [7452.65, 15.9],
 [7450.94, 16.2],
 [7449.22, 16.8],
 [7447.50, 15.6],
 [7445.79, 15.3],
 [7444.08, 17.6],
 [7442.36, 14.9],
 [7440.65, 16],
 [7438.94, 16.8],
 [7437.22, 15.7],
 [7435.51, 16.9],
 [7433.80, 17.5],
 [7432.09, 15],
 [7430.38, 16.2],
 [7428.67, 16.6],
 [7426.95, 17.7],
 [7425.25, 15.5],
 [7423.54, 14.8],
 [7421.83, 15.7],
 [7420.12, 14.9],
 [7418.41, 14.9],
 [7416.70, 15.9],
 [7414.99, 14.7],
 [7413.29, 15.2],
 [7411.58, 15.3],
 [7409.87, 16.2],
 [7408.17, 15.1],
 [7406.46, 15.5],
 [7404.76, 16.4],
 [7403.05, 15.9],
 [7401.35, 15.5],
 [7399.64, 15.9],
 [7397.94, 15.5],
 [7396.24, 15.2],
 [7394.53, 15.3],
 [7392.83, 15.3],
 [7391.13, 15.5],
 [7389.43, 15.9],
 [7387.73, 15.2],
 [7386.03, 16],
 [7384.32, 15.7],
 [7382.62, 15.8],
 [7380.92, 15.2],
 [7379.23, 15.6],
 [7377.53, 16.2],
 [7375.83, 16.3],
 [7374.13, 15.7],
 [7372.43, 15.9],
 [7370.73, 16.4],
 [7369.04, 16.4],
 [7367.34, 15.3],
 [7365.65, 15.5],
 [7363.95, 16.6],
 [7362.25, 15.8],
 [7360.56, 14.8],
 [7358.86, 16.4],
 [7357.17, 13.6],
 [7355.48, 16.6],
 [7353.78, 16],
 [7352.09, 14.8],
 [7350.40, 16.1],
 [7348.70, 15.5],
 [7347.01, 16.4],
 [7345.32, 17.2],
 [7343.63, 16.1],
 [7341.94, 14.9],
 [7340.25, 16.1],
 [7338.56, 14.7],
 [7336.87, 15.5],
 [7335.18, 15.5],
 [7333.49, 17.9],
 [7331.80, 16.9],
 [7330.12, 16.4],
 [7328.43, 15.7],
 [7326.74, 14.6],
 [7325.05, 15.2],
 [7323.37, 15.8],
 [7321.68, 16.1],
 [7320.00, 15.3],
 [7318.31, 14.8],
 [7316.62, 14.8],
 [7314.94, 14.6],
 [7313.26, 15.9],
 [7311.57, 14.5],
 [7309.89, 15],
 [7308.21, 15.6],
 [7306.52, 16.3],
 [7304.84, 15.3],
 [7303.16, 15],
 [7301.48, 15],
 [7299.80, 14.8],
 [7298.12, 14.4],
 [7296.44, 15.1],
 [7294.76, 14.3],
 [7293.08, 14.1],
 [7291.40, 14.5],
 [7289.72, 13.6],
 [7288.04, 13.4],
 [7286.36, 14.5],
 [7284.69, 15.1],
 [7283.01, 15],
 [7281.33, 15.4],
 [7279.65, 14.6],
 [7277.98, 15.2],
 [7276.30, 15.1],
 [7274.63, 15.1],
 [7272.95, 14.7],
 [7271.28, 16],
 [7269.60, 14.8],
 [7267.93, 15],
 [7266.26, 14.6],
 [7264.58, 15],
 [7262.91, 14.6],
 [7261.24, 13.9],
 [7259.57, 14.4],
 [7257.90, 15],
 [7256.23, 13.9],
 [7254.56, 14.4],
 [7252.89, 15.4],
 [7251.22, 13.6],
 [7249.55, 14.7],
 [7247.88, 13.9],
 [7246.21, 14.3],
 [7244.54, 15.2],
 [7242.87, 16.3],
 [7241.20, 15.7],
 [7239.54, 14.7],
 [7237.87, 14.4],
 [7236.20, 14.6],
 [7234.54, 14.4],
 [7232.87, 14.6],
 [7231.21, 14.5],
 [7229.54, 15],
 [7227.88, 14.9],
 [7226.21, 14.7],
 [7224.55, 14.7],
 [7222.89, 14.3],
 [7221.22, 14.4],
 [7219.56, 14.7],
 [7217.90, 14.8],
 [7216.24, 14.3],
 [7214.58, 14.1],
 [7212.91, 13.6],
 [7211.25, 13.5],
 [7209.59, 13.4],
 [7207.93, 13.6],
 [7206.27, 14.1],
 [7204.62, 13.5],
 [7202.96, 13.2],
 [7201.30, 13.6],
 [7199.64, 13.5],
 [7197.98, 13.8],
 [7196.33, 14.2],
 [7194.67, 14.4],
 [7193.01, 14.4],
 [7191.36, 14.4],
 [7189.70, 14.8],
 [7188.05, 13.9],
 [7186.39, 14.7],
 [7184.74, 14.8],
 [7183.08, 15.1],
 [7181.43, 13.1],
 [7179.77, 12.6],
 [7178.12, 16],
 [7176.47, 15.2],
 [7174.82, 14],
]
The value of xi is 7657.92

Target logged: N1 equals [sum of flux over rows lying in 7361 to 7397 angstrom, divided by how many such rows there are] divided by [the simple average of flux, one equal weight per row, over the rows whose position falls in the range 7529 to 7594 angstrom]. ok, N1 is 0.97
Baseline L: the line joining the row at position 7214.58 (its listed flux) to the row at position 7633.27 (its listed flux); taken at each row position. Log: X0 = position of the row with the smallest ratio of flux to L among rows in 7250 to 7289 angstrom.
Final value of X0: 7288.04 angstrom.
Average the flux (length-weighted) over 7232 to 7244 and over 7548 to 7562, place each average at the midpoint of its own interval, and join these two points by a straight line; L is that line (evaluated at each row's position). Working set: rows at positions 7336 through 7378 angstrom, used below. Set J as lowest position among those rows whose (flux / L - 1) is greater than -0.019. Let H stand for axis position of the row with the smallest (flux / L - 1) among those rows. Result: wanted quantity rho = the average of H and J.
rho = 7347.0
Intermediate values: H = 7357.17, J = 7336.87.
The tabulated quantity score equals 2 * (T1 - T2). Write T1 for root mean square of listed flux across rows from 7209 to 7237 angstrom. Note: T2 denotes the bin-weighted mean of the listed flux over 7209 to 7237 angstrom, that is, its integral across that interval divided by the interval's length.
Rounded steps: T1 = 14.4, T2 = 14.4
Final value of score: -0.002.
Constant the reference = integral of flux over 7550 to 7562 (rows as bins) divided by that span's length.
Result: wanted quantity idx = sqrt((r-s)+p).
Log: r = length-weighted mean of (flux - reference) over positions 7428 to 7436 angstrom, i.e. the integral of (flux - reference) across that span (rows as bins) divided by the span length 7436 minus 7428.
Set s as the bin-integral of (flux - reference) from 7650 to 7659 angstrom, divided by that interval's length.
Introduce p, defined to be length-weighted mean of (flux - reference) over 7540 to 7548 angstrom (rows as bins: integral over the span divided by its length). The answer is 0.78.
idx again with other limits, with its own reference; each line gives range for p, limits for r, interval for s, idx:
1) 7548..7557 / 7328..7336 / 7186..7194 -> 1.46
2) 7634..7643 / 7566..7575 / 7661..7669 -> 0.61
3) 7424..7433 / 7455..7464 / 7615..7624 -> 0.73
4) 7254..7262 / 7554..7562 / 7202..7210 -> 0.85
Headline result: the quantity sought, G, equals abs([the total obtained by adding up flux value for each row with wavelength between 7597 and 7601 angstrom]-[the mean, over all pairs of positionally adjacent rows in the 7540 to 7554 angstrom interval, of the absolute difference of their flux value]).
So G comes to 29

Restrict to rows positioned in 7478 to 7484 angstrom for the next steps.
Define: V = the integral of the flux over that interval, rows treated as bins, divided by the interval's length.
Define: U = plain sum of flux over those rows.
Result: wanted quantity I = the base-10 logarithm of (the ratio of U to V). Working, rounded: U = 64.4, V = 16.1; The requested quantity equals 0.603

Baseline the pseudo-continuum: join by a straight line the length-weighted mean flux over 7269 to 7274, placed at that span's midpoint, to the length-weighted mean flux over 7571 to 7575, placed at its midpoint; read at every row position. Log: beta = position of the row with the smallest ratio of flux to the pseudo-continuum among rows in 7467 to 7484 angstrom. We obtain 7469.83 angstrom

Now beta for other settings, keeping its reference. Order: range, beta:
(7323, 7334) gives 7326.74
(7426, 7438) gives 7432.09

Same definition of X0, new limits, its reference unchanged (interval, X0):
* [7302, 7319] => 7311.57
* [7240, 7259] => 7251.22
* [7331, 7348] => 7338.56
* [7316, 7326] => 7318.31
